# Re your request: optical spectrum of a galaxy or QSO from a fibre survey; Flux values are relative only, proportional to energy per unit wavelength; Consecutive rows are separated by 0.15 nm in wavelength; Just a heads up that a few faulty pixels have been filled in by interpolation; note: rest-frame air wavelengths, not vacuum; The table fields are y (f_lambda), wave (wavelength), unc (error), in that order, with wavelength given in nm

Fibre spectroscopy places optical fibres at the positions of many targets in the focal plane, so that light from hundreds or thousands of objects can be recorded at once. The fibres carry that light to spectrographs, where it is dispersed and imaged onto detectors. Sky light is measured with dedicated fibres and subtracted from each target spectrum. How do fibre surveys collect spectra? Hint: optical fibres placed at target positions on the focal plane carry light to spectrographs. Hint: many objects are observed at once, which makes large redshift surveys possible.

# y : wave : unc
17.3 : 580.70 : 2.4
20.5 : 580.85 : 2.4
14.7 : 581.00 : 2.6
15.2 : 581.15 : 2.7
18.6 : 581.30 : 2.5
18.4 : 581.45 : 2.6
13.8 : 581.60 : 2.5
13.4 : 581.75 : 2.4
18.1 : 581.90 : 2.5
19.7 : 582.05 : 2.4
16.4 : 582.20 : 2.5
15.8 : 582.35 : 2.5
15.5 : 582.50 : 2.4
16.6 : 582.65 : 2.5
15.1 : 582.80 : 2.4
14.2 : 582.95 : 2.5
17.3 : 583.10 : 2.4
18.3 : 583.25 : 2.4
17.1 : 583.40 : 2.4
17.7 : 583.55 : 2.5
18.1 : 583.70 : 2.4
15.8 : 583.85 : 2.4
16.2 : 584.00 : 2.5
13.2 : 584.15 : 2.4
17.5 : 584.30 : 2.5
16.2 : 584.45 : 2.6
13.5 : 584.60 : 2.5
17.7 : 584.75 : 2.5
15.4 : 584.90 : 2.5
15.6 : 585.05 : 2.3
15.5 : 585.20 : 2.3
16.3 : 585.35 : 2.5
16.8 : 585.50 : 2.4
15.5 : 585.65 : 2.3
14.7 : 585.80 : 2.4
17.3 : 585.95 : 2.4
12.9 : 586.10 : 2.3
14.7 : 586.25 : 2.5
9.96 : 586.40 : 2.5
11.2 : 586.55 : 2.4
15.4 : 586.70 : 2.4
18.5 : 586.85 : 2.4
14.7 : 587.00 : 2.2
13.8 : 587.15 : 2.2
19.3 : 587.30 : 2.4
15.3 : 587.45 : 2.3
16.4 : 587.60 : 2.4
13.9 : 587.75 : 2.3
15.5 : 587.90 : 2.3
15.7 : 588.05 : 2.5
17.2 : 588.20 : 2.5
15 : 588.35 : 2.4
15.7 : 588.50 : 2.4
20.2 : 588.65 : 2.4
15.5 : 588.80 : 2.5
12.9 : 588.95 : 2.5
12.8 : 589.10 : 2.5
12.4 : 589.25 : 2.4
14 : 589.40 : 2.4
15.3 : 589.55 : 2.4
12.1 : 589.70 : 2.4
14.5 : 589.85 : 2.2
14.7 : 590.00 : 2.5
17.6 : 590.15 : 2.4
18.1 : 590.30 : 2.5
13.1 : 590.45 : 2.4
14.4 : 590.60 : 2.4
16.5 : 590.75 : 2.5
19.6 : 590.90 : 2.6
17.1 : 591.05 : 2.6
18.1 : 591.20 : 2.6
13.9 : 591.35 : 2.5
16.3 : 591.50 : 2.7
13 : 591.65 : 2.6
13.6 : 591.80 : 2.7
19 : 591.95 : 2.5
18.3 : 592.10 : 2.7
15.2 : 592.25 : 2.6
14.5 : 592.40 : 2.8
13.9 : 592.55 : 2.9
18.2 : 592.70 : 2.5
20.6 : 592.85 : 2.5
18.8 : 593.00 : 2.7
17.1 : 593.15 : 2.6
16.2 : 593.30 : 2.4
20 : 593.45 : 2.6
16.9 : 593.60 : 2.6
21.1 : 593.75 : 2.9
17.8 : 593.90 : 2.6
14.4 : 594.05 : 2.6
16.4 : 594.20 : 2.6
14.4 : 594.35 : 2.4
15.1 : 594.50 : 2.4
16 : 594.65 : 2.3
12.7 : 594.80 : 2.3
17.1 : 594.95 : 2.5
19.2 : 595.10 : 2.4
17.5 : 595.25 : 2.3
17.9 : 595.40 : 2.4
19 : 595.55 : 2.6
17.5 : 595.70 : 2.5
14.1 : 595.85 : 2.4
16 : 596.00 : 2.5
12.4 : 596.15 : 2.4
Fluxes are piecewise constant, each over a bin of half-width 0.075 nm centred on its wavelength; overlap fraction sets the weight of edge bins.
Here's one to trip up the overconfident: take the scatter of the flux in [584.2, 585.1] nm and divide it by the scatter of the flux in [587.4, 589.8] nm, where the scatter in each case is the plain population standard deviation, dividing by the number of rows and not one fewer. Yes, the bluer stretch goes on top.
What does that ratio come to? 0.72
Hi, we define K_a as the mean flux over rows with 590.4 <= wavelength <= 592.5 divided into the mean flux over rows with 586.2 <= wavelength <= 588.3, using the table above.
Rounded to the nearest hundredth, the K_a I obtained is 0.95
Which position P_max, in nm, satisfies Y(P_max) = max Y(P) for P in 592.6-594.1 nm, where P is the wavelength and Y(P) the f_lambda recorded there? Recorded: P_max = 593.75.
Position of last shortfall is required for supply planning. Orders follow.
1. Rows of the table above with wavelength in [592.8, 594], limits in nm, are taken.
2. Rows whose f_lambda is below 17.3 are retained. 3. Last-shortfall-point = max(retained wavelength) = 593.60 nm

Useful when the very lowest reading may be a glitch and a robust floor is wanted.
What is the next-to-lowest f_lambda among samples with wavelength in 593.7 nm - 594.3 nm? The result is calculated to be 16.4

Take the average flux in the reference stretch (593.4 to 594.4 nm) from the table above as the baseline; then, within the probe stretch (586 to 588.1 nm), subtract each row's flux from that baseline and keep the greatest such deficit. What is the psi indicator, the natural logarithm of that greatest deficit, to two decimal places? 1.99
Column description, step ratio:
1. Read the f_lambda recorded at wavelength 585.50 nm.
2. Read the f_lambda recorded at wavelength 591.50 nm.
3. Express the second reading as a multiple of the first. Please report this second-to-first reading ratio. 0.97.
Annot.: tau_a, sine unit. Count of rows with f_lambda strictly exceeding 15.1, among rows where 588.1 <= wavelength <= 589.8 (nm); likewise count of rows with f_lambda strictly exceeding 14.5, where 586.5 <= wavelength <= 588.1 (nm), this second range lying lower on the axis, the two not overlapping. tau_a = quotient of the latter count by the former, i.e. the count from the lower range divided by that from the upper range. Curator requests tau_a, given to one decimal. 1.6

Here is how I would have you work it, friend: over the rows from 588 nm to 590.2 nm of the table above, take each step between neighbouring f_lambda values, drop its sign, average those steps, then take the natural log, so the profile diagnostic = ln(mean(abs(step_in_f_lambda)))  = 0.70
